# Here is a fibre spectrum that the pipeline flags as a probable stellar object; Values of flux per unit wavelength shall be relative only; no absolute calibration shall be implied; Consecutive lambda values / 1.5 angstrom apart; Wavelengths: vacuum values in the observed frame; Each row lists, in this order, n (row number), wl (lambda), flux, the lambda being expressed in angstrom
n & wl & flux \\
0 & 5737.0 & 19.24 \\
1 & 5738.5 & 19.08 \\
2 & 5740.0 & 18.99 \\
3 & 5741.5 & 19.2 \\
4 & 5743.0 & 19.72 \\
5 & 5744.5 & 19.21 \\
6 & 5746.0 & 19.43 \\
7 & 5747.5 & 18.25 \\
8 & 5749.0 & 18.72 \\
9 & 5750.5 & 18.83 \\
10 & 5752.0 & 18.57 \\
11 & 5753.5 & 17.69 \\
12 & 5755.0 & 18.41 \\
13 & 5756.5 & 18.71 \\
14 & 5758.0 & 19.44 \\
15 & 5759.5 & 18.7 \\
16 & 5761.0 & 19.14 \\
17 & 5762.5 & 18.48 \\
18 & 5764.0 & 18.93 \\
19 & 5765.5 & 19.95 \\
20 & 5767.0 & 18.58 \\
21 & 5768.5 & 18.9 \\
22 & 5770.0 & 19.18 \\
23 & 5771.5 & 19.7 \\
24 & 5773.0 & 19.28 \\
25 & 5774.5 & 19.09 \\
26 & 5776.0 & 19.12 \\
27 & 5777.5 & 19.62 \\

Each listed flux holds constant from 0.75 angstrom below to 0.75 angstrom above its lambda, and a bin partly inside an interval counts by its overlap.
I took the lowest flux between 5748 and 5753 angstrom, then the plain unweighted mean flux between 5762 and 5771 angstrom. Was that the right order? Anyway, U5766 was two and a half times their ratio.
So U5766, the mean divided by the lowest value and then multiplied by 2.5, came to 2.56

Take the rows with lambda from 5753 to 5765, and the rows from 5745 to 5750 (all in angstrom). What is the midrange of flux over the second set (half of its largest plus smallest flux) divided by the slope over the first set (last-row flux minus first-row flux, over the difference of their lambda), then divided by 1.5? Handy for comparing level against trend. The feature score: 106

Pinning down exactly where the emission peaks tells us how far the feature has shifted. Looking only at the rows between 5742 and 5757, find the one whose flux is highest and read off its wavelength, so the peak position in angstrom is 5743.0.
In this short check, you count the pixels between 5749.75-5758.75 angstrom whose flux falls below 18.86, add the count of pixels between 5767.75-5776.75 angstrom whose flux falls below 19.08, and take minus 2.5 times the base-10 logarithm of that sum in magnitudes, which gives -1.95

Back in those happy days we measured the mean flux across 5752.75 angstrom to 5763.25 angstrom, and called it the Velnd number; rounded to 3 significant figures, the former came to 18.7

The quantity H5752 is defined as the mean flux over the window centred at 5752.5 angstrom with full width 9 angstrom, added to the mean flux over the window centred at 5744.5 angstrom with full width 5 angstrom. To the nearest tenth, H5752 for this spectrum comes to 37.9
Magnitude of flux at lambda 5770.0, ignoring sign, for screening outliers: 19.2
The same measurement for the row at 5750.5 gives 18.8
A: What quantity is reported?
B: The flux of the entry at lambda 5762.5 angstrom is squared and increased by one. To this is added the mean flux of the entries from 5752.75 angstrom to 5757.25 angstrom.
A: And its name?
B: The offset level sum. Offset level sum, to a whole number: 361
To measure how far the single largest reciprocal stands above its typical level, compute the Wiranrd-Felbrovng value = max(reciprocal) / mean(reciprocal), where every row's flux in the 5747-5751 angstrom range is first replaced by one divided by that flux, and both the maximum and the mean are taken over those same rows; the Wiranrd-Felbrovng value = 1.02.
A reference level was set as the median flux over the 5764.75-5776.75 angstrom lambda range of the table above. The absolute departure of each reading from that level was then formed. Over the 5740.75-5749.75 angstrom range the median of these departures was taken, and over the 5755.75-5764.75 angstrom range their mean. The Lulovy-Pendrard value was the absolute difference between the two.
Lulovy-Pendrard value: 0.01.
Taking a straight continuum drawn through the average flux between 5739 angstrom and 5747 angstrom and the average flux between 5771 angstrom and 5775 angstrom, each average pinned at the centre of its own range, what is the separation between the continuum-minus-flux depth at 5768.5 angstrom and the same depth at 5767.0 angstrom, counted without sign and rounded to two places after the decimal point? 0.32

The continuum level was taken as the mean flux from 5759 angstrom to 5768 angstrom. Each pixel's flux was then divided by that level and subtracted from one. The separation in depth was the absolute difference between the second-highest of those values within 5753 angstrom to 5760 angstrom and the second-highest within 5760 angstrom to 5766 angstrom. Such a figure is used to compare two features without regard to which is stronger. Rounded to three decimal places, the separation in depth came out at 0.027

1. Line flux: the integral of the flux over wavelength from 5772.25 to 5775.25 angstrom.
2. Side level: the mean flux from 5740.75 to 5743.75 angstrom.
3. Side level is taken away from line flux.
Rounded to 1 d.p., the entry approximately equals 38.1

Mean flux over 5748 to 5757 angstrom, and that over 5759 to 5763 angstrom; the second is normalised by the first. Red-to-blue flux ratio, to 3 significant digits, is 1.02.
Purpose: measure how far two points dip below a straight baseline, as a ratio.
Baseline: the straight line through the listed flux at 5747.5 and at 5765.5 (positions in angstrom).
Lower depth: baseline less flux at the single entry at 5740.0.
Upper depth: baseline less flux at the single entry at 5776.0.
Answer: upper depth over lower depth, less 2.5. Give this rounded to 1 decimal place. -3.8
